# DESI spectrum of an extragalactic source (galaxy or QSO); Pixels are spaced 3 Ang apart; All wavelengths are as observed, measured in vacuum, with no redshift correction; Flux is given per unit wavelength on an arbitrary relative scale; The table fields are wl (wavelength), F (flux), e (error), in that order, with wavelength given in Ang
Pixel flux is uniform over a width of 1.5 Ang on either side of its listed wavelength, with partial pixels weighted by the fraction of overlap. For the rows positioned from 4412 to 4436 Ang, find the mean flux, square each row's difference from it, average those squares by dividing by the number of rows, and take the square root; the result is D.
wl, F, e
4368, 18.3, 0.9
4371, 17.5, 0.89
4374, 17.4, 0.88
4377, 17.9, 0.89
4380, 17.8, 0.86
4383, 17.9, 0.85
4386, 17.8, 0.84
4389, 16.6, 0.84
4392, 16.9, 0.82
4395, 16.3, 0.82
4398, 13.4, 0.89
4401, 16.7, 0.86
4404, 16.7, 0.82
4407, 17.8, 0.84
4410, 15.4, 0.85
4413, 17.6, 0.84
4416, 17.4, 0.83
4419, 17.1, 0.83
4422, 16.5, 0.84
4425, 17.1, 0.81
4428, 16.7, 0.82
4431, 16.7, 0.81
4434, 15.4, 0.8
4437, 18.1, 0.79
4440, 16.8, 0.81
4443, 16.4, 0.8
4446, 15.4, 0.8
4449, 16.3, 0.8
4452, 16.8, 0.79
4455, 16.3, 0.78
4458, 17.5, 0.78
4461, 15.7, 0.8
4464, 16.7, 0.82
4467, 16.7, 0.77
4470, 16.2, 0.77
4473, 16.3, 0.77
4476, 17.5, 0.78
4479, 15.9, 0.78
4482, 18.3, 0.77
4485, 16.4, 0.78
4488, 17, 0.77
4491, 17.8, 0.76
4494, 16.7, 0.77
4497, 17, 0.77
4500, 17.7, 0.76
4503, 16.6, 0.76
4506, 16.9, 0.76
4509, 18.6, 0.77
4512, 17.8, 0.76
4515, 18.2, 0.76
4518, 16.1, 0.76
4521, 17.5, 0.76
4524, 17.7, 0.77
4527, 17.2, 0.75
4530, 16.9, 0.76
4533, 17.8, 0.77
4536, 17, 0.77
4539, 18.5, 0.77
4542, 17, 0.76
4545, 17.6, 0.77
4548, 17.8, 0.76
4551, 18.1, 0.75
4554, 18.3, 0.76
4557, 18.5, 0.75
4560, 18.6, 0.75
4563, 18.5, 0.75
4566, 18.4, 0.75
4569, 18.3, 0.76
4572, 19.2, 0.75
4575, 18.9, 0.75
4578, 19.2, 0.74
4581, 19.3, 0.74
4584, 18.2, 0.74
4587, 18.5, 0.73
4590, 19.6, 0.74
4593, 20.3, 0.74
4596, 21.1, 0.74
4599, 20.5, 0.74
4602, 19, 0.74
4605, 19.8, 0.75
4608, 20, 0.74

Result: 0.64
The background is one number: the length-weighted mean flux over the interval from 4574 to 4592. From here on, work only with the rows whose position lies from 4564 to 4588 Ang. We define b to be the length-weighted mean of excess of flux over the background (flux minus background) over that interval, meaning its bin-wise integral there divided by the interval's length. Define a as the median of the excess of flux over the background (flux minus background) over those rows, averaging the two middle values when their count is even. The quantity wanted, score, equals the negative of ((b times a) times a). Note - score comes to 0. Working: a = -0.3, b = -0.2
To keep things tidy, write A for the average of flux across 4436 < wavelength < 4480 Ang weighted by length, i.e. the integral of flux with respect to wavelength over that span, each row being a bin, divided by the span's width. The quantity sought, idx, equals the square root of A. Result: 4.07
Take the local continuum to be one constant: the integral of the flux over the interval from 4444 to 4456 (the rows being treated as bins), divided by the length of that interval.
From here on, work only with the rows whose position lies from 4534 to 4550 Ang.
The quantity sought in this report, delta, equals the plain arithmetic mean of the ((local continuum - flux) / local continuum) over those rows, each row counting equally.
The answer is -0.08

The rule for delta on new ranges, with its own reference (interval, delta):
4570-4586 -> -0.17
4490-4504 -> -0.06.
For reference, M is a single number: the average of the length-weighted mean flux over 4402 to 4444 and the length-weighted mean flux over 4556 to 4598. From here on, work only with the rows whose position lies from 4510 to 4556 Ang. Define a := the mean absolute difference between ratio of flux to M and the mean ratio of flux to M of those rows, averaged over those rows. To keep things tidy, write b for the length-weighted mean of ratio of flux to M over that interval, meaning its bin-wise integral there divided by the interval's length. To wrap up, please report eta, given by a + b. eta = 1.01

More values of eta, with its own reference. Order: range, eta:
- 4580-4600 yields 1.14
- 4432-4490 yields 0.96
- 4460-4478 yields 0.95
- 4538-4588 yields 1.05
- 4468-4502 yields 0.98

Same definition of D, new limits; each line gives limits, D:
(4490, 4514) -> 0.65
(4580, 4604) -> 0.95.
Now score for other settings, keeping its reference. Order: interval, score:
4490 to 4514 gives 4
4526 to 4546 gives 5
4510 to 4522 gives 3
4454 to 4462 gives 18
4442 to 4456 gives 20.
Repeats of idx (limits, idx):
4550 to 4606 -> 4.37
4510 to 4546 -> 4.18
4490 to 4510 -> 4.16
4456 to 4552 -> 4.15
